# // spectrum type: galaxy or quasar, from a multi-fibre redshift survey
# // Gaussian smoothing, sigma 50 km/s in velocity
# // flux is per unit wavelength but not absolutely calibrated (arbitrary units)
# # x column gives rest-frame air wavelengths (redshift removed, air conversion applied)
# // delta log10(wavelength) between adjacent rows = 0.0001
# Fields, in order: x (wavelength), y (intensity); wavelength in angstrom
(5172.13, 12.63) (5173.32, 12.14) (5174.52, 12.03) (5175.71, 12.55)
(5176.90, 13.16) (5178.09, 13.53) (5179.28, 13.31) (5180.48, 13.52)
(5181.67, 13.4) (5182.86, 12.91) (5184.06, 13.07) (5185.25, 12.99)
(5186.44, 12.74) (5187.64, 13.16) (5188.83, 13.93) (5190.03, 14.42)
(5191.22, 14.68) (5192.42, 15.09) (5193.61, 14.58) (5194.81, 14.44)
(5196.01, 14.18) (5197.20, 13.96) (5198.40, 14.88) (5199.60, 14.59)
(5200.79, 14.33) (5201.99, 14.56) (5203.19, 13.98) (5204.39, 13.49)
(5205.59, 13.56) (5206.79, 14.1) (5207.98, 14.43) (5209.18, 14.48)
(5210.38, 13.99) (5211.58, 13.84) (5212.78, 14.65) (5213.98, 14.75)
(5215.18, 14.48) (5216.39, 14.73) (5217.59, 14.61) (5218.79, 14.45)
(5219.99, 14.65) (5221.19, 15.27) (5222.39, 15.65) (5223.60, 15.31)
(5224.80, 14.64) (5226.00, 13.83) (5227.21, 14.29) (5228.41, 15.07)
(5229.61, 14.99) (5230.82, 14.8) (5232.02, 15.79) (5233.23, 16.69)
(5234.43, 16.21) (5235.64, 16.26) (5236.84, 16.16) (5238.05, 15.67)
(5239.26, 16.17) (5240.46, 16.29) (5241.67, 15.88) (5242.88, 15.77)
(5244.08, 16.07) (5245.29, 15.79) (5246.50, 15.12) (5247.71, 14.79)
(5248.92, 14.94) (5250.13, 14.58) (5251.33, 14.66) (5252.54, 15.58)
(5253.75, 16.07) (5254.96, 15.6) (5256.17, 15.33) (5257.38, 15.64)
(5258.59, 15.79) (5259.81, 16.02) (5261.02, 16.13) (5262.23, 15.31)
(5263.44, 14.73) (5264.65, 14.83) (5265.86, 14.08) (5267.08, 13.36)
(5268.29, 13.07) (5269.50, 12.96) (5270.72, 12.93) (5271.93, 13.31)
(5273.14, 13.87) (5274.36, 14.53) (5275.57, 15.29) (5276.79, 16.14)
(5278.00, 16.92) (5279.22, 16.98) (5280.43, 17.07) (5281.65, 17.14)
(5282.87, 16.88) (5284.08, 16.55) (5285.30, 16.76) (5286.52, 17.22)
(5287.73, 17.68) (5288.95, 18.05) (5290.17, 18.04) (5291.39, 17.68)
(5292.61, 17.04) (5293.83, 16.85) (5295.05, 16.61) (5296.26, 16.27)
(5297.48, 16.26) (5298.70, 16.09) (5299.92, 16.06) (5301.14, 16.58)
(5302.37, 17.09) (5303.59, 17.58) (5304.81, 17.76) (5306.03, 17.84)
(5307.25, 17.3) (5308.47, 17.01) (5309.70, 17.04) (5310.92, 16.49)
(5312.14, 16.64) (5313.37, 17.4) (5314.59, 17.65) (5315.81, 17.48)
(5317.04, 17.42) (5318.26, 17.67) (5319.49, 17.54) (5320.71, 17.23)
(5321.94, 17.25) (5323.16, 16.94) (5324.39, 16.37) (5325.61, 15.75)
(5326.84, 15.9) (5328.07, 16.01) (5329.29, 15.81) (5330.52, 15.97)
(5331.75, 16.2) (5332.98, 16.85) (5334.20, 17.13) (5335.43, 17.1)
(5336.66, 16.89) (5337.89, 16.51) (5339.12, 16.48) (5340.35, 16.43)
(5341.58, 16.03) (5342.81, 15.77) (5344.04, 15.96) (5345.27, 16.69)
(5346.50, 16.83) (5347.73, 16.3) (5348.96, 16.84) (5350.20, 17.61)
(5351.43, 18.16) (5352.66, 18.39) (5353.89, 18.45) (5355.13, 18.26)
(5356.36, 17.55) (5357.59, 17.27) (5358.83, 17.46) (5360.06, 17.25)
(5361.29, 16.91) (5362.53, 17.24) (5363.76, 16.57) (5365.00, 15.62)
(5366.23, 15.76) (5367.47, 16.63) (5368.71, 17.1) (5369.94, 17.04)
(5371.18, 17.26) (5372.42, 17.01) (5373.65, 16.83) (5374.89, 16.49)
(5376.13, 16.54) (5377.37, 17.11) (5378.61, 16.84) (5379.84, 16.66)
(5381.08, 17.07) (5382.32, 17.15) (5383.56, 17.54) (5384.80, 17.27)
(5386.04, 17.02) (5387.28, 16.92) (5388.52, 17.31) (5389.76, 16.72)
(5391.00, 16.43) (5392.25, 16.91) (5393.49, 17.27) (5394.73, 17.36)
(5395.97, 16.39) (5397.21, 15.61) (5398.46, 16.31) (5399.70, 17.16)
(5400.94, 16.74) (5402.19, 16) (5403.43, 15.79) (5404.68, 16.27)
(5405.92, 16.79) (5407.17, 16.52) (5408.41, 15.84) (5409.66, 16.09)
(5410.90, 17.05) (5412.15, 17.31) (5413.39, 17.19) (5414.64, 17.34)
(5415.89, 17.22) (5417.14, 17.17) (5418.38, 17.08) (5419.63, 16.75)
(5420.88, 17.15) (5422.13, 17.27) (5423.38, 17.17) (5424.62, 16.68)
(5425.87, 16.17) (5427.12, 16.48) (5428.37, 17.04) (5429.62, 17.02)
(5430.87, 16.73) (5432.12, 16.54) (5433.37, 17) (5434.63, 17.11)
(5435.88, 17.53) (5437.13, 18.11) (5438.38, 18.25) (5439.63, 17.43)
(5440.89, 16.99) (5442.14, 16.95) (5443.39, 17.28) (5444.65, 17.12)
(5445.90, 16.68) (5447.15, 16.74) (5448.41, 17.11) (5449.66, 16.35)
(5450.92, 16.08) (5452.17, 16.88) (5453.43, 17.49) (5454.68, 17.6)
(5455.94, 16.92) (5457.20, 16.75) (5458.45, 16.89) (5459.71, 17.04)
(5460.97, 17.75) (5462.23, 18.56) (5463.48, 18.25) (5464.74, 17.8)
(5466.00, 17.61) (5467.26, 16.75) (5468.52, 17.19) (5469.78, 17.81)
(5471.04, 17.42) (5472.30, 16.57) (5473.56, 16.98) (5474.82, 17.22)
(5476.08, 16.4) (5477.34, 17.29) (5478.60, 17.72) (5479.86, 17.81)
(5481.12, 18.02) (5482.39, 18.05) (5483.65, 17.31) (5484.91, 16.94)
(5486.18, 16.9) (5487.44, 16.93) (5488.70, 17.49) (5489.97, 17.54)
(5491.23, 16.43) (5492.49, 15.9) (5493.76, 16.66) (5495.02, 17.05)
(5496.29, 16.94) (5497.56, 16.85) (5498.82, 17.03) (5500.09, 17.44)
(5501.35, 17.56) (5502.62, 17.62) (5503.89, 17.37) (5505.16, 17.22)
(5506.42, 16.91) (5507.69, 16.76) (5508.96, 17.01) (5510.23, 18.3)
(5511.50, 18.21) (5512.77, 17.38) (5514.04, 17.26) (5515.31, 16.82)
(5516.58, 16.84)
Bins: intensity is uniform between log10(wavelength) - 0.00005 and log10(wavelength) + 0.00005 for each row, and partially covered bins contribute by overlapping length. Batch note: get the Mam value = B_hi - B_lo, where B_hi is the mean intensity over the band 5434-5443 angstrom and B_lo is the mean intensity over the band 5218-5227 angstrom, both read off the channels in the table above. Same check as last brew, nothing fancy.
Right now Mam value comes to 2.7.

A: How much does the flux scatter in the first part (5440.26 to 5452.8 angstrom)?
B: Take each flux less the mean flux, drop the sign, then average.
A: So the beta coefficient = 0.28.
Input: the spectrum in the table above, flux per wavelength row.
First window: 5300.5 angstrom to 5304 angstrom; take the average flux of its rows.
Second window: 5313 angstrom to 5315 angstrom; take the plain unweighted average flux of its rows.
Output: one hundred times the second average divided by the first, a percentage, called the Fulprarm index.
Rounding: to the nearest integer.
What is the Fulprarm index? 103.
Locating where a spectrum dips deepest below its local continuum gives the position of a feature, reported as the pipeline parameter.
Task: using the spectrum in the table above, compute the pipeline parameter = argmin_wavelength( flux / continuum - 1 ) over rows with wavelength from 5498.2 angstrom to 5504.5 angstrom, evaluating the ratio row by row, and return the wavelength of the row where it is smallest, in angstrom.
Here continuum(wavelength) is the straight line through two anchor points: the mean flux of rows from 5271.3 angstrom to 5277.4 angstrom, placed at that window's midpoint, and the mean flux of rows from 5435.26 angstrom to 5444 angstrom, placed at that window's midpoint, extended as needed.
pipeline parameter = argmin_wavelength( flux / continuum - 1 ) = 5498.82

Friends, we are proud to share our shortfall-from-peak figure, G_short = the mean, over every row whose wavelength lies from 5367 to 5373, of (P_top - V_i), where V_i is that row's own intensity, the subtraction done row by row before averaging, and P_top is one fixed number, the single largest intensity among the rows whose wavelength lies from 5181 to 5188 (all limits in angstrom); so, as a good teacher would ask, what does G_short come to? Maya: -3.61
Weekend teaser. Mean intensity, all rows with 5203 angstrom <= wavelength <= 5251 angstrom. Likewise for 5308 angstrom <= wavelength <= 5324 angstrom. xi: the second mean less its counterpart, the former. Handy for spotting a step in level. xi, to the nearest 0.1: 2.2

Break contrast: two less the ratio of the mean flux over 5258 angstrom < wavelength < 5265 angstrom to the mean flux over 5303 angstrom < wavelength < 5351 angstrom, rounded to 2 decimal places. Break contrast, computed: 1.08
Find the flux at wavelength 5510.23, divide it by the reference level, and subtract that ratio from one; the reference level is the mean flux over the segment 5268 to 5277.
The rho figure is -0.31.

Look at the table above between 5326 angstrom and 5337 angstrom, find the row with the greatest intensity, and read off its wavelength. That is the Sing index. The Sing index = 5334.20 angstrom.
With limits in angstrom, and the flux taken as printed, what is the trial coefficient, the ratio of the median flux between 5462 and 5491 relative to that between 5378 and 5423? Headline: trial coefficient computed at 1.03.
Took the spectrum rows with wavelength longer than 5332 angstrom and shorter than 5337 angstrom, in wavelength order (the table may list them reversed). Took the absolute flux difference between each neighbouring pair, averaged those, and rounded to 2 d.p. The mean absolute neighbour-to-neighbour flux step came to 0.17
